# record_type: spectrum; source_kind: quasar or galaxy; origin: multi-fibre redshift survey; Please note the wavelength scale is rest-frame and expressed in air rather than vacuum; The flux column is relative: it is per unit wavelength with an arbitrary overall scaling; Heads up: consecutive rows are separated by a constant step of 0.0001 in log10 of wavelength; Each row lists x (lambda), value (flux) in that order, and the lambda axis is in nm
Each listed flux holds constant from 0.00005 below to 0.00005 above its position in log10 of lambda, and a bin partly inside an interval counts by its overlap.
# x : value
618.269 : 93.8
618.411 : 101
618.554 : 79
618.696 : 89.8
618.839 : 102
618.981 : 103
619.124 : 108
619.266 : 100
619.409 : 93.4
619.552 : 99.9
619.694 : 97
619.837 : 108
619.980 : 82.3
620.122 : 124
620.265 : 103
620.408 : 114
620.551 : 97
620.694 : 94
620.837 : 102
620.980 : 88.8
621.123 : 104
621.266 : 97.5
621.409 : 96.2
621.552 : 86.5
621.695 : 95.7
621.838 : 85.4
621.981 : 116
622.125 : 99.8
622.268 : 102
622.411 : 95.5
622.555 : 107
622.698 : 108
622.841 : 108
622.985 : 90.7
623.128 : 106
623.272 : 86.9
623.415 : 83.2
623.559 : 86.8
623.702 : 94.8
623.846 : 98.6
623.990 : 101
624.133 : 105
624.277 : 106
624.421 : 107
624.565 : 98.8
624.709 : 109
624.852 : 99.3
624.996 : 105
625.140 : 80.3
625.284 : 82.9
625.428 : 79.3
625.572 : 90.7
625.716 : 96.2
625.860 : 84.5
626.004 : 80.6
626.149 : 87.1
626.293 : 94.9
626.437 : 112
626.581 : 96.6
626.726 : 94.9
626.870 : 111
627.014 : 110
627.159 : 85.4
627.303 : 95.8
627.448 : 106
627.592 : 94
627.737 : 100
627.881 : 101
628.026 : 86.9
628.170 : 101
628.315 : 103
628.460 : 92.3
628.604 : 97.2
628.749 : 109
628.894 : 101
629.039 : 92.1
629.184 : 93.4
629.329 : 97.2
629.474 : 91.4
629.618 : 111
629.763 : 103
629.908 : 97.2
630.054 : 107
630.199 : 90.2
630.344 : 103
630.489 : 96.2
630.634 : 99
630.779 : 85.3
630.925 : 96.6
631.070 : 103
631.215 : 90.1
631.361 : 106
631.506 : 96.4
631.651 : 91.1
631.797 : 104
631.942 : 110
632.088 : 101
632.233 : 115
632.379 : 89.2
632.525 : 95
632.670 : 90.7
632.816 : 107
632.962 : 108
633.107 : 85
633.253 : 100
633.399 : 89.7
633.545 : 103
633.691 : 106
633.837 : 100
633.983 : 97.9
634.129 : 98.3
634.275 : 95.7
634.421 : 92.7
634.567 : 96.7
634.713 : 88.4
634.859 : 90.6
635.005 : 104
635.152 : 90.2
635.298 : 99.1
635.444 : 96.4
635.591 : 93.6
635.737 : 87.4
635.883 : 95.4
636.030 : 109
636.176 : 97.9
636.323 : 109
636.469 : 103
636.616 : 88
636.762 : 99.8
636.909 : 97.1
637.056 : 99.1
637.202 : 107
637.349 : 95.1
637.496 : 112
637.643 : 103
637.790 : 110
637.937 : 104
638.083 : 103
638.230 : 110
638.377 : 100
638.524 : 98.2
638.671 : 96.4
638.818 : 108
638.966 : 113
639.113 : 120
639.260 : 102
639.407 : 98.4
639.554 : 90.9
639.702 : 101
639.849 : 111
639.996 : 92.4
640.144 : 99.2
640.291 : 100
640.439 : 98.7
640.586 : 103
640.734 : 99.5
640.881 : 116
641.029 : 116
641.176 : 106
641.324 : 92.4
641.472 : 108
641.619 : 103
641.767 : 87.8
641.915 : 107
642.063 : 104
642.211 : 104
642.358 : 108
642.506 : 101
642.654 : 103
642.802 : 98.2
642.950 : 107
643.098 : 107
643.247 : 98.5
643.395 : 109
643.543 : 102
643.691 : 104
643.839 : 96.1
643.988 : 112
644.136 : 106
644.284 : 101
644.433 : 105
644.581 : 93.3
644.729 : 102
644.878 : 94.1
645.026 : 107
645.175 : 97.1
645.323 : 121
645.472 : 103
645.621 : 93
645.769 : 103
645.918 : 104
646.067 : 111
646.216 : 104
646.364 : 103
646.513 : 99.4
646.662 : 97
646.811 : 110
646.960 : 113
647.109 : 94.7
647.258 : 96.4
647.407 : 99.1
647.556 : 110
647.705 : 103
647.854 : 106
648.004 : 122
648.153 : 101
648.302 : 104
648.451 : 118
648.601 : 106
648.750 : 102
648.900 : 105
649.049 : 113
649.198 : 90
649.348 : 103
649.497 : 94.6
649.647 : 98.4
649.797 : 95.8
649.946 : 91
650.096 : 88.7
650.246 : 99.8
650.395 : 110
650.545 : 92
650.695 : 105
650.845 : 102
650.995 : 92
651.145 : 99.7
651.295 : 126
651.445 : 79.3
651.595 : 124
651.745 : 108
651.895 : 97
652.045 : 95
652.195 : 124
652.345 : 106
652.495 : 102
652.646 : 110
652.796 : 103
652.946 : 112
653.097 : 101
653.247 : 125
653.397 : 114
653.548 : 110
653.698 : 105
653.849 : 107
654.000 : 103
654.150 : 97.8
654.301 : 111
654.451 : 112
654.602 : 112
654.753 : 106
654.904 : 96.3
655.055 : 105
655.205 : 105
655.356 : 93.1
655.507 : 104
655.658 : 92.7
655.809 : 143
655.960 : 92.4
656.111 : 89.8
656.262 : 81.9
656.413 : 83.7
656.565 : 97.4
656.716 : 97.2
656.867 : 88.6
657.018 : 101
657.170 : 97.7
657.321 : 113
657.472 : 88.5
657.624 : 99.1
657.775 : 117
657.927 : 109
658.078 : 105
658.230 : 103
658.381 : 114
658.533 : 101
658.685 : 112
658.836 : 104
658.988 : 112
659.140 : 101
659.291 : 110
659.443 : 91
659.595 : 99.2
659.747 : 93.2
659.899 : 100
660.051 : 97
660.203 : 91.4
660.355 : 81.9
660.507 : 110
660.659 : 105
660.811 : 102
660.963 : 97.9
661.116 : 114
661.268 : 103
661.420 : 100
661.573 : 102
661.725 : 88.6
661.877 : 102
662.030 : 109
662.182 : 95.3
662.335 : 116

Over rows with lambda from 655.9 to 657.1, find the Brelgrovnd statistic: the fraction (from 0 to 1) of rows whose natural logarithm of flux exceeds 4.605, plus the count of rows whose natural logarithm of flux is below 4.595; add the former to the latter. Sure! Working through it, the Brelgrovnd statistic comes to 7.1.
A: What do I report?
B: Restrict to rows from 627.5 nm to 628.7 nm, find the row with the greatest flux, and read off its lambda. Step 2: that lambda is 628.315 nm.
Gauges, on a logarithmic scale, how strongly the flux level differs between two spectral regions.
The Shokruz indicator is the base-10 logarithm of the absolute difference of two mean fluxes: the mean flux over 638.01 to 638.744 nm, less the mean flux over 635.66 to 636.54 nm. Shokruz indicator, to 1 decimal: 0.1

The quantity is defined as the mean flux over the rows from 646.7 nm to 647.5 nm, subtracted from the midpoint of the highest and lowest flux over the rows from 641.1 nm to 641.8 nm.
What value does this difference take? -5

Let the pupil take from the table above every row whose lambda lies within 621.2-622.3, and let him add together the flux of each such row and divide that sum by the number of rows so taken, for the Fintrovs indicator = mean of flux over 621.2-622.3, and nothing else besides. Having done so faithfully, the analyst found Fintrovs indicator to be 97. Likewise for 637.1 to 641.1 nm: 104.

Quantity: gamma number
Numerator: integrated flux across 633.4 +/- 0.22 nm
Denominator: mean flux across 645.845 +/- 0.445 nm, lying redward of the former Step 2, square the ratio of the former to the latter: 0.2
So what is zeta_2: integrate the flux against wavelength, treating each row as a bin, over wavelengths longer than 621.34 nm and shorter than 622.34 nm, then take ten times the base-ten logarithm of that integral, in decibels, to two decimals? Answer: 19.89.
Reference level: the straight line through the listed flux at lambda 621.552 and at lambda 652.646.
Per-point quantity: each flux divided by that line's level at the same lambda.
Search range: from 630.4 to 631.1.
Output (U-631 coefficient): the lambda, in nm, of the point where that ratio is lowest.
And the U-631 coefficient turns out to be 630.779 nm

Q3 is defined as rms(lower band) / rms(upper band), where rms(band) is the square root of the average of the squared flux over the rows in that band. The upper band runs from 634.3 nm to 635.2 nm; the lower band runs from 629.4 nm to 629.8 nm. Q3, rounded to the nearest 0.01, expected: 1.09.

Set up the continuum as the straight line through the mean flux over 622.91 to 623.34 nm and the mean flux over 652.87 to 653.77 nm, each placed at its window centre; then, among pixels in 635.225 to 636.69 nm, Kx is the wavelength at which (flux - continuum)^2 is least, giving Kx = 636.469 nm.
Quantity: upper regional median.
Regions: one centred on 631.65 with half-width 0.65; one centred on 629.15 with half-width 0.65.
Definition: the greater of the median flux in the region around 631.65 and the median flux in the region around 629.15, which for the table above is 103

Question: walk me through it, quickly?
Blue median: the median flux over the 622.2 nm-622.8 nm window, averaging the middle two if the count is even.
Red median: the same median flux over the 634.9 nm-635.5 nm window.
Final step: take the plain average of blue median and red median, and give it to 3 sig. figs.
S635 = 101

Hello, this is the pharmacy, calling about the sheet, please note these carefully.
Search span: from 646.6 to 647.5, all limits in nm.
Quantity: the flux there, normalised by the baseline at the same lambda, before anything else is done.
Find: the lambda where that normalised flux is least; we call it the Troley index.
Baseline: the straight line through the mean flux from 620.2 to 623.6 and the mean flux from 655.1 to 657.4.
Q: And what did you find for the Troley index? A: 647.109 nm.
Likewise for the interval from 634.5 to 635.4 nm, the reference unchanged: 634.713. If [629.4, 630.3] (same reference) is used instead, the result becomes 630.199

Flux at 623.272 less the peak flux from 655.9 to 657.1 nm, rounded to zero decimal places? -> -14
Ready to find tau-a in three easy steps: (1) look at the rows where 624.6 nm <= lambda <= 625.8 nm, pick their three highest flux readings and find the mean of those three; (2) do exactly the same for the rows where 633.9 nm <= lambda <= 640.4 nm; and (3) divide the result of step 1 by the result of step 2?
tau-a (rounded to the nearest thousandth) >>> 0.908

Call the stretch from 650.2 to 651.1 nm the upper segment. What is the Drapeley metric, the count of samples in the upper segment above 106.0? 1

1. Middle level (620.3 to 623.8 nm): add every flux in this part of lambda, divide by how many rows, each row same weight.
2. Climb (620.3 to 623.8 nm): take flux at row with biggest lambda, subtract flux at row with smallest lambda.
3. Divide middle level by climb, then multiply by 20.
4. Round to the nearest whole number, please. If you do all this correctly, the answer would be -102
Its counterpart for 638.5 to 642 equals 234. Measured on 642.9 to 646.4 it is -517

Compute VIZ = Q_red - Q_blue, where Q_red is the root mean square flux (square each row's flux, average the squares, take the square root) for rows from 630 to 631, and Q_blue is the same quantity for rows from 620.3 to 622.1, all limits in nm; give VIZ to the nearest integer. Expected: -2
